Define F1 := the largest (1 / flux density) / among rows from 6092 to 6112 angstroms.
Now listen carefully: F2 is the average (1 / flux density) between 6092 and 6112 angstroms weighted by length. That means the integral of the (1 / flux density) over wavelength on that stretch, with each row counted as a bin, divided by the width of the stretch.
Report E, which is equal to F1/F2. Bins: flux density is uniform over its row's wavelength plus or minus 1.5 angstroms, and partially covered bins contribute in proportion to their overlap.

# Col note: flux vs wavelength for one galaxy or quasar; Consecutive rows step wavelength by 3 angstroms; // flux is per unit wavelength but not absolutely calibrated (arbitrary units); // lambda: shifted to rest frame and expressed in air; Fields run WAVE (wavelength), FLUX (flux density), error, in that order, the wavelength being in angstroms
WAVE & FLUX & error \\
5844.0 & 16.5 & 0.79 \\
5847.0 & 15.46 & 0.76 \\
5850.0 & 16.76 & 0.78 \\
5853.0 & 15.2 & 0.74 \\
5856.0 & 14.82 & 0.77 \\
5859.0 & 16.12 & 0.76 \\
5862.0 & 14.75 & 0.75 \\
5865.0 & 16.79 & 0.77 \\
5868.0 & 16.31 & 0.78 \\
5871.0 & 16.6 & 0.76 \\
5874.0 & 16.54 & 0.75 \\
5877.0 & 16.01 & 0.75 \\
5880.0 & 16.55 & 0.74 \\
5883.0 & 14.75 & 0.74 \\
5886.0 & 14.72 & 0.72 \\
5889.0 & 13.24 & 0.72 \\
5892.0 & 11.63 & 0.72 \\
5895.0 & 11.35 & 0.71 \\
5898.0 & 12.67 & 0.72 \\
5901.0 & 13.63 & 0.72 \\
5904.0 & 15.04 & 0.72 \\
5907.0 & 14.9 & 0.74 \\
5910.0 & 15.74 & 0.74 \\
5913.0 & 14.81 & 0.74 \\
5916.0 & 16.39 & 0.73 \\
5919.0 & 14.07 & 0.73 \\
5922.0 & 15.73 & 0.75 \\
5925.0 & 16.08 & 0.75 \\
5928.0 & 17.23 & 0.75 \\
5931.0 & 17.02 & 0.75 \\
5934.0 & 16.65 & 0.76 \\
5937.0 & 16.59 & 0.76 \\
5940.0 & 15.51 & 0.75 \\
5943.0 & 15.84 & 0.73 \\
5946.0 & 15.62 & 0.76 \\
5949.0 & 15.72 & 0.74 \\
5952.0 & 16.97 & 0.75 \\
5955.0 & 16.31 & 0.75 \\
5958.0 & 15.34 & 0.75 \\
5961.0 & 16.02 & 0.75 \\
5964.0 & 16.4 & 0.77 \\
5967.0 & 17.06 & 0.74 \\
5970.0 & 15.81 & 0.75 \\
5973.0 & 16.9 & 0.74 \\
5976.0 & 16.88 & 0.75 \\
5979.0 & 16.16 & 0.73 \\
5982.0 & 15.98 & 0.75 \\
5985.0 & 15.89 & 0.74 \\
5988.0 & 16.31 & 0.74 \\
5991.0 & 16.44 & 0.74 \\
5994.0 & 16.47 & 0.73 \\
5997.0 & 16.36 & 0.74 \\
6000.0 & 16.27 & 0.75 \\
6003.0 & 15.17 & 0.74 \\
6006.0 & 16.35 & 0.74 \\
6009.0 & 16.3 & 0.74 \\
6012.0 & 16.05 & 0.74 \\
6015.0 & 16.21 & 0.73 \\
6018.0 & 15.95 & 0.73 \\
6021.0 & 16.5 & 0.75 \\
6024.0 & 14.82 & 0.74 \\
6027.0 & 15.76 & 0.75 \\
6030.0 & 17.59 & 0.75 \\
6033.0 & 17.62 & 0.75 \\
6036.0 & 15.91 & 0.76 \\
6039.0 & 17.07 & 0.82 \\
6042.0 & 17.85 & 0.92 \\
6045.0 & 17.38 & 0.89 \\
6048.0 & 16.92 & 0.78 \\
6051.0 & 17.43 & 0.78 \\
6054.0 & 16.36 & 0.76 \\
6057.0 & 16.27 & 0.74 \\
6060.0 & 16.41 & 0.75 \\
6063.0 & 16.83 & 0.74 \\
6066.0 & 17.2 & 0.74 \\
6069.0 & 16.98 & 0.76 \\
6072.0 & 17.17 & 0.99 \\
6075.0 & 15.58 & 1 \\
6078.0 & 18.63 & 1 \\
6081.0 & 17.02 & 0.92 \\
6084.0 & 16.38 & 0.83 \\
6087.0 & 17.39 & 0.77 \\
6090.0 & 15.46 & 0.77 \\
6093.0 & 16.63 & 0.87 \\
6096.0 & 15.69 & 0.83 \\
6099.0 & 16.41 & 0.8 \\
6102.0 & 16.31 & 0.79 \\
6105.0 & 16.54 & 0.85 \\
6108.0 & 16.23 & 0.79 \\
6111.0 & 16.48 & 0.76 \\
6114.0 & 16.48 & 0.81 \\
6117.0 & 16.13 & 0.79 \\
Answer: 1.04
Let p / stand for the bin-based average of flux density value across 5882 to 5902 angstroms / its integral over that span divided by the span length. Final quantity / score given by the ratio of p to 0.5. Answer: 26.2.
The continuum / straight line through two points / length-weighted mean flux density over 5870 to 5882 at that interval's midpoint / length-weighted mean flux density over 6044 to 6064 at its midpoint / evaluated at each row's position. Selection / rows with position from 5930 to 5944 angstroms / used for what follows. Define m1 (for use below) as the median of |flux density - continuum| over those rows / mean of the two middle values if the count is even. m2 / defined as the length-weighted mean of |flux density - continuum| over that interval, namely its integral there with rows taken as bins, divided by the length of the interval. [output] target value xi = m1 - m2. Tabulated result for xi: 0.05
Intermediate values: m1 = 0.5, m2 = 0.48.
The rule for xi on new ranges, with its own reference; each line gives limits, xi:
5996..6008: -0.27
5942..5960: 0.03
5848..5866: -0.10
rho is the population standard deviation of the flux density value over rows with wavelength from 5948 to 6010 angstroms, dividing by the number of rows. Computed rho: 0.48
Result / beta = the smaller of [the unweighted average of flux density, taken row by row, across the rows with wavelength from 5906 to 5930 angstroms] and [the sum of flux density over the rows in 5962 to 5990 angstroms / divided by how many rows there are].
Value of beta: 15.6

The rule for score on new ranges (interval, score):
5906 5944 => 31.8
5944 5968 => 32.3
